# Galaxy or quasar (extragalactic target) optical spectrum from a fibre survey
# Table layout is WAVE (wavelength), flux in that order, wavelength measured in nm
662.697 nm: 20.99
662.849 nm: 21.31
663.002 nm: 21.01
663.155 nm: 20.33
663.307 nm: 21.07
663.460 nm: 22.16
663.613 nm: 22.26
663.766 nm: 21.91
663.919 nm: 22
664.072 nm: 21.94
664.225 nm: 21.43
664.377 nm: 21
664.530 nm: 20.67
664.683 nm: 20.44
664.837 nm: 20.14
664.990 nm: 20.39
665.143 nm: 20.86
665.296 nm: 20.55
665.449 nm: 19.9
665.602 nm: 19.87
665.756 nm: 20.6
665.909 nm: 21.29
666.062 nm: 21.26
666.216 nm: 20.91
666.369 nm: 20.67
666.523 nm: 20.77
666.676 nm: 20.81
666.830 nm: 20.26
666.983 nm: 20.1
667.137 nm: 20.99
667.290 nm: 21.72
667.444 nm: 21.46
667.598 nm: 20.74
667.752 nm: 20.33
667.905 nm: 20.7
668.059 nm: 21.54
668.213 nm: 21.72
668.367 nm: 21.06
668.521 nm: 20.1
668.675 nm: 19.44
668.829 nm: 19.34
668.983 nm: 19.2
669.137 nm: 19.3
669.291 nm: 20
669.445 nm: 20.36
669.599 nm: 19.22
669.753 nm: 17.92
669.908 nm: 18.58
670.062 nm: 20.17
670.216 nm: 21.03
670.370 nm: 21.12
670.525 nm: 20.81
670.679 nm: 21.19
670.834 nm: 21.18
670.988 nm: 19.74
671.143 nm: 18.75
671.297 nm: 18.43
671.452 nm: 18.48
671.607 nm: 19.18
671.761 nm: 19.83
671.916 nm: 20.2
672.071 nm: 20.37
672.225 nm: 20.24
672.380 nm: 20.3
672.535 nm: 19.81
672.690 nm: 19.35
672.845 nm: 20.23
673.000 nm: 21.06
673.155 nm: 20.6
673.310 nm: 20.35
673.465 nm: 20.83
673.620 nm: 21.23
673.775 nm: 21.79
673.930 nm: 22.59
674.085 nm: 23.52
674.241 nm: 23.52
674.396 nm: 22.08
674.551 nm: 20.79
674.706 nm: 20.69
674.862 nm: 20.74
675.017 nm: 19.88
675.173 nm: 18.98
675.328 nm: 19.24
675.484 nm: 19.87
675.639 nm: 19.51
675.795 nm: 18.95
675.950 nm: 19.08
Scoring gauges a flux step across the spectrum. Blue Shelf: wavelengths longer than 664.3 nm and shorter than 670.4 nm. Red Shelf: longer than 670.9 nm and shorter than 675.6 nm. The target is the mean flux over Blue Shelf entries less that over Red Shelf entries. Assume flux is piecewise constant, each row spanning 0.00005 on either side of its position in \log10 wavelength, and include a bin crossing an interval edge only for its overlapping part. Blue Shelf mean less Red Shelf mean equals -0.01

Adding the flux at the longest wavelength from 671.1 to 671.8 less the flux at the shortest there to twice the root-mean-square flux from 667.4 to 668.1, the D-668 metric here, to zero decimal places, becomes 43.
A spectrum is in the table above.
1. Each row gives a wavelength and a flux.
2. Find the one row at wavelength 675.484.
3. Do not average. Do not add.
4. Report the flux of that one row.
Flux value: 19.87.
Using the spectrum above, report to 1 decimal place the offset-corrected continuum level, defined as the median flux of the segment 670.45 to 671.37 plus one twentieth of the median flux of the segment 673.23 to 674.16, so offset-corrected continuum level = 21.4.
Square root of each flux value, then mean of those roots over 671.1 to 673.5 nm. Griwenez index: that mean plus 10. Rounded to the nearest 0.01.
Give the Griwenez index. 14.46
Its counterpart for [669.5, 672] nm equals 14.44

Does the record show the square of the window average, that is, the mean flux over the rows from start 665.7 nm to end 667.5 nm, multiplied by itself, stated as 437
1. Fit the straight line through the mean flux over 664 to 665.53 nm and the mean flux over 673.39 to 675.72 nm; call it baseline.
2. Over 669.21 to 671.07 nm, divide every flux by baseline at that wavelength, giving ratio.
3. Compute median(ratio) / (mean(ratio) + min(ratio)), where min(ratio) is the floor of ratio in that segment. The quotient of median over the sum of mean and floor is 0.533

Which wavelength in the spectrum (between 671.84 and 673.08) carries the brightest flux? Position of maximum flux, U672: 673.000 nm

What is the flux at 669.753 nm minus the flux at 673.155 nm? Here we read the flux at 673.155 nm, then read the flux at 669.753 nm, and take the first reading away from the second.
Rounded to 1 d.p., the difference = -2.7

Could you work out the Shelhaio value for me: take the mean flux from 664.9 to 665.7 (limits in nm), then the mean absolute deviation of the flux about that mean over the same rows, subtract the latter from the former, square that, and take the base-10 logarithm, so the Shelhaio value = 2.60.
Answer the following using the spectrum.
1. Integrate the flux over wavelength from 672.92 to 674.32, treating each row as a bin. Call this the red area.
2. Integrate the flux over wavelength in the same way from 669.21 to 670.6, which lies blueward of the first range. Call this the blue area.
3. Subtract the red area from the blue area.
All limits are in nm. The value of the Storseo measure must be -2.7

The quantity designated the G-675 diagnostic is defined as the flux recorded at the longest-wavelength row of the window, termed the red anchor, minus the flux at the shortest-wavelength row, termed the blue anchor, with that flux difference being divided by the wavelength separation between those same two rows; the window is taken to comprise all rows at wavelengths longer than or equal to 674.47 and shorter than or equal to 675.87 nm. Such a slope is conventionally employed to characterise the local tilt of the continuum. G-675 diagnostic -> -1.5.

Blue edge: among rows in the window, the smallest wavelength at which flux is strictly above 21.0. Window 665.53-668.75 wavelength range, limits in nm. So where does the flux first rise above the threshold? 665.909 nm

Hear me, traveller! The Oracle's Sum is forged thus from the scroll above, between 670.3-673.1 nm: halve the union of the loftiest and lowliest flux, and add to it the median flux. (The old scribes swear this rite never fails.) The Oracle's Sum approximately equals 40.0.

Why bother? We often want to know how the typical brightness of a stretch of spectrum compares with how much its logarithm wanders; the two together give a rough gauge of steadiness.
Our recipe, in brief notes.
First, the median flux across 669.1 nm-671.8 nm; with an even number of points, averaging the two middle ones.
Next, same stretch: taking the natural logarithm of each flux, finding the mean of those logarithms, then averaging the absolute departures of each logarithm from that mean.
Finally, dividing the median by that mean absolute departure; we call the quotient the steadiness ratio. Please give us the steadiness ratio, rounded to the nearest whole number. 435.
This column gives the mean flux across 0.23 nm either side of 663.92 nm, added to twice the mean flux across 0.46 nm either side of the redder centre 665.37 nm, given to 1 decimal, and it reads 62.7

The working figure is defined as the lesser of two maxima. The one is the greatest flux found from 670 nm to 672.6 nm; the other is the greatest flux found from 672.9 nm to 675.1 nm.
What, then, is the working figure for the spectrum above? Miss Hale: 21.2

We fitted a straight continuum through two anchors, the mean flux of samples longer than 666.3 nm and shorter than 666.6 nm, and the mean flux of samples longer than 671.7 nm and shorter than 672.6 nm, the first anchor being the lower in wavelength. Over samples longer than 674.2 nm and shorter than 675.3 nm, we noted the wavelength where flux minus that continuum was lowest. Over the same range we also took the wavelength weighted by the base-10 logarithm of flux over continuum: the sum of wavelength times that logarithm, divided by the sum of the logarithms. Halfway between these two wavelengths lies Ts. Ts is 674.76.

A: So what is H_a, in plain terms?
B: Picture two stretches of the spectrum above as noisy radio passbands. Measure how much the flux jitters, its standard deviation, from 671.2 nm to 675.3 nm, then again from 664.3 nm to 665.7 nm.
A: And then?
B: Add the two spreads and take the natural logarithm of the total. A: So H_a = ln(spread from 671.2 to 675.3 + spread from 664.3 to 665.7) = 0.5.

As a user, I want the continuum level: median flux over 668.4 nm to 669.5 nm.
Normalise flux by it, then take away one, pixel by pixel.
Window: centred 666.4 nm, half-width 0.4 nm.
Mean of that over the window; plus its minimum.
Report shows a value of 0.14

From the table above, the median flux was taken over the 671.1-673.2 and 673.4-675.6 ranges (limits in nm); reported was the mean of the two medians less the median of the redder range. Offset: -0.4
